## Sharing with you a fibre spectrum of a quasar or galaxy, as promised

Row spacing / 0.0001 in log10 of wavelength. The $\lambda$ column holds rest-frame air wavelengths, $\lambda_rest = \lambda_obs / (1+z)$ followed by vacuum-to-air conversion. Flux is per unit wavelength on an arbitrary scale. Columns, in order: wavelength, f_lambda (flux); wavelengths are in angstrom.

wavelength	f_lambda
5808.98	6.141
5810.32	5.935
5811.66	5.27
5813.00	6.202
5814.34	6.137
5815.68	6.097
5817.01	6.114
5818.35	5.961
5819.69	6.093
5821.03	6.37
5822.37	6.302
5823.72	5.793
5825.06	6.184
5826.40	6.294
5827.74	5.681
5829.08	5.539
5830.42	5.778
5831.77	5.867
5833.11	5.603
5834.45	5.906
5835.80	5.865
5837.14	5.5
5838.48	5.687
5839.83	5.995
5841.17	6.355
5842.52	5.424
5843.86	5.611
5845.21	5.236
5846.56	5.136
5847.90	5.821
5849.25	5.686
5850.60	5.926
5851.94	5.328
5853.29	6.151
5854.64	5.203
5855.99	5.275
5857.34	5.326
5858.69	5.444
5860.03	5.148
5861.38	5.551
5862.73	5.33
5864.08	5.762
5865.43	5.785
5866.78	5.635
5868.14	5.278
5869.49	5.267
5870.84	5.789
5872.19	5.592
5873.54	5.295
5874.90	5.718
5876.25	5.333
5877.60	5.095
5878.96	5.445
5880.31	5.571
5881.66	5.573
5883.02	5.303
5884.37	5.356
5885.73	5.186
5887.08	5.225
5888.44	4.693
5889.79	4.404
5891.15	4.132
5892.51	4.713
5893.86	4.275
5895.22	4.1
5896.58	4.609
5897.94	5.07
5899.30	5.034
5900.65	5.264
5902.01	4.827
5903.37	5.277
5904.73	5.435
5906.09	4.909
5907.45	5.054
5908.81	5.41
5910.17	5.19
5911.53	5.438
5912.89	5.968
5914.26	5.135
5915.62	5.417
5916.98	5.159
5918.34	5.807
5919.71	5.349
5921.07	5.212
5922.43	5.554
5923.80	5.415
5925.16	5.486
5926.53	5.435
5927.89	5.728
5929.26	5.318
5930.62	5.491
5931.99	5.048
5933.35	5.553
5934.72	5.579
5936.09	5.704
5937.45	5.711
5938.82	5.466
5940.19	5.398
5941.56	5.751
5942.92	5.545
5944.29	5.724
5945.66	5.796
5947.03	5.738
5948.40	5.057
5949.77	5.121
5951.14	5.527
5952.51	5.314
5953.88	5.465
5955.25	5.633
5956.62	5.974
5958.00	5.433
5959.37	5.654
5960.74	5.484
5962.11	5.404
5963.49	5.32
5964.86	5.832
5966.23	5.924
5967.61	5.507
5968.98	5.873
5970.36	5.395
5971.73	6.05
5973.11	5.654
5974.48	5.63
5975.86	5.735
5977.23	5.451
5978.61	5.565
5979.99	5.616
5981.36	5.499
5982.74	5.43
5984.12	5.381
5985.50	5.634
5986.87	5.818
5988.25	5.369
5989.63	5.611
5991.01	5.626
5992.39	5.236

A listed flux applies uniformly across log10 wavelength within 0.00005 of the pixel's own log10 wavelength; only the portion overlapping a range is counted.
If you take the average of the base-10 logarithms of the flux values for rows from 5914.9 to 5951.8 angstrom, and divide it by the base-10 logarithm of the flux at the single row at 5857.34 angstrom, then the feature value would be 1.02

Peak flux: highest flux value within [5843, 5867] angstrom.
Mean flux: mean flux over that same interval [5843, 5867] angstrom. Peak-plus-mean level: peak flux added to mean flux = 11.67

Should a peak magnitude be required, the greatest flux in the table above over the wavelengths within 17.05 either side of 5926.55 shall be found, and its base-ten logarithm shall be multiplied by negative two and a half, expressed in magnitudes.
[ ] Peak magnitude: -1.94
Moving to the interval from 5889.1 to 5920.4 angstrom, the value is -1.94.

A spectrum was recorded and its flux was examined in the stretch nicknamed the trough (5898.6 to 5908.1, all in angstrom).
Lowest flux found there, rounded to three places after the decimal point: 4.827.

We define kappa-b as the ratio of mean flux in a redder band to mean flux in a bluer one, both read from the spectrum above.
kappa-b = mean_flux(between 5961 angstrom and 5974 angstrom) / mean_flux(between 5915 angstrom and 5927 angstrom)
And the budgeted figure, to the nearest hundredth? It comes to 1.04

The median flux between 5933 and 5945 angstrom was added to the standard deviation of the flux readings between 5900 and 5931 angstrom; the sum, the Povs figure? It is 5.84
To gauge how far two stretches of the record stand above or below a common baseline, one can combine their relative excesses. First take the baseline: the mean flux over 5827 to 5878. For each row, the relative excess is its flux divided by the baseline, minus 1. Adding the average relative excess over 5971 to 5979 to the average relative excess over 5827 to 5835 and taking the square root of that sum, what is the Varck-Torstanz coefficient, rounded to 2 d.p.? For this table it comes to 0.21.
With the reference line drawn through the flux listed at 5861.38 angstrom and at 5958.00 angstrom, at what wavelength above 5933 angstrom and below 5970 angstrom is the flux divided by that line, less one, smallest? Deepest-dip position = 5948.40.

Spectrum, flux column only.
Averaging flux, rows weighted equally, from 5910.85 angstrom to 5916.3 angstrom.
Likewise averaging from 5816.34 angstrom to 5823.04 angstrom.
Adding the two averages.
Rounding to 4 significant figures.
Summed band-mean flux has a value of 11.66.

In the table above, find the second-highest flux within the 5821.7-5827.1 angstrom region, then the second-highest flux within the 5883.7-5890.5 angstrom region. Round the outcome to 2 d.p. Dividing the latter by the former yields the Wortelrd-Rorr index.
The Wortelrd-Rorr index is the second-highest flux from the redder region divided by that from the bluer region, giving 0.83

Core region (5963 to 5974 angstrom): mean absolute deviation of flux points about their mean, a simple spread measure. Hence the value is 0.23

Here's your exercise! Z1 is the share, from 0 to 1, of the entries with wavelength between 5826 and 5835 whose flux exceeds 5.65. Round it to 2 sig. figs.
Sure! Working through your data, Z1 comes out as 0.71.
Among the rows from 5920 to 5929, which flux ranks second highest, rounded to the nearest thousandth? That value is 5.554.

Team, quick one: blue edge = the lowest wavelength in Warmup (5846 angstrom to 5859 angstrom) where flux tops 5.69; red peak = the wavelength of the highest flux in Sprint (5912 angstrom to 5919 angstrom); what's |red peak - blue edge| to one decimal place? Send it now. 65.0 angstrom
